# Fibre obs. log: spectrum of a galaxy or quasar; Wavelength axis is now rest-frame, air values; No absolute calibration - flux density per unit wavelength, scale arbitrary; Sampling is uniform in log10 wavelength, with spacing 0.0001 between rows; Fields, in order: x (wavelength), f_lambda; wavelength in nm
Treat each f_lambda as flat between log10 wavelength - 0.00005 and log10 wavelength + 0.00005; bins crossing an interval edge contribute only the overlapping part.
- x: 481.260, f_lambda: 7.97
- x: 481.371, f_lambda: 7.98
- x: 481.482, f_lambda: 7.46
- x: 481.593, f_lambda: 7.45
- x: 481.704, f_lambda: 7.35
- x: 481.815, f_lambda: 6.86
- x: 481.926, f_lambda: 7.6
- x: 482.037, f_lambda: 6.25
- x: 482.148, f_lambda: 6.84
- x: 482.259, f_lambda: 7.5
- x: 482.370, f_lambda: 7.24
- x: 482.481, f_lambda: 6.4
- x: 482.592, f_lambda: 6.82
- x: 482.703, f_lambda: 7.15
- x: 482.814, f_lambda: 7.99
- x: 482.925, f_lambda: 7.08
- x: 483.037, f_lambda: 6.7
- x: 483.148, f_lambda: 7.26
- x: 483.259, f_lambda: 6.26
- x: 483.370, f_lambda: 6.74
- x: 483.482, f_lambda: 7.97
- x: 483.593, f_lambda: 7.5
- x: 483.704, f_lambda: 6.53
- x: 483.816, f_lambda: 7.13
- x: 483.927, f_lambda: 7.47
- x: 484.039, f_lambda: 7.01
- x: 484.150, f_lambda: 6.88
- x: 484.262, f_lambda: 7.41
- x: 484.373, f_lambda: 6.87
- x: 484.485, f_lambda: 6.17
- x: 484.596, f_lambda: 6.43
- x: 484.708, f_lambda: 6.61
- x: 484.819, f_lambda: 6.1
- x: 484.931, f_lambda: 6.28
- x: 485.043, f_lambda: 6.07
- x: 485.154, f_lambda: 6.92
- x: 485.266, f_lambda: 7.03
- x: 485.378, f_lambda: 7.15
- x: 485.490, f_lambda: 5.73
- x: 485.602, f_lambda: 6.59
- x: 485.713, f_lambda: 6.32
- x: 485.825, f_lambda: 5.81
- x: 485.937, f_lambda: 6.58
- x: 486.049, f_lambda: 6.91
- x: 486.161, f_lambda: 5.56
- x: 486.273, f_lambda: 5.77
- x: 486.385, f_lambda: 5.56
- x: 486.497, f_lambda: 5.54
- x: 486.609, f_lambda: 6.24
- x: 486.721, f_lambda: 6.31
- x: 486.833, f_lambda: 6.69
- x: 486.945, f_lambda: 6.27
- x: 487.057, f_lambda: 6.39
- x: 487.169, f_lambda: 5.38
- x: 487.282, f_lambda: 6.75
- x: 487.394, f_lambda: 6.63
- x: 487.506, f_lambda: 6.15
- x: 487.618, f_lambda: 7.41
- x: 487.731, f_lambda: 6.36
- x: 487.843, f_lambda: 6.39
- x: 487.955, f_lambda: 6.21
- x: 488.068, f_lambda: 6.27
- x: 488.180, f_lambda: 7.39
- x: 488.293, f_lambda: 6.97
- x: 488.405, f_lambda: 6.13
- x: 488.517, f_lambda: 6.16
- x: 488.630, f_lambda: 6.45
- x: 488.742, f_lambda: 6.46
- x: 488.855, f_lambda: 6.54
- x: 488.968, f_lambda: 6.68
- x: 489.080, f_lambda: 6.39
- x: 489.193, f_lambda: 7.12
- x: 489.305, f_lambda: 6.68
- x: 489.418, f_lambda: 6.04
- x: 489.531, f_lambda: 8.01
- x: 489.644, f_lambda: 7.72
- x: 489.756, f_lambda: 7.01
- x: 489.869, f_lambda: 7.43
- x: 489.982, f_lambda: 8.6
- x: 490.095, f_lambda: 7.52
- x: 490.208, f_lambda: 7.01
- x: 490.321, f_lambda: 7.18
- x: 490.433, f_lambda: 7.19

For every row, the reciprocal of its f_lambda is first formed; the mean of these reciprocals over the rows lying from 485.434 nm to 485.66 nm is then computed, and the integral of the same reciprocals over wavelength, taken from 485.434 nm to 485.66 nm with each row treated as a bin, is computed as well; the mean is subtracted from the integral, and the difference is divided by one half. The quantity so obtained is -0.253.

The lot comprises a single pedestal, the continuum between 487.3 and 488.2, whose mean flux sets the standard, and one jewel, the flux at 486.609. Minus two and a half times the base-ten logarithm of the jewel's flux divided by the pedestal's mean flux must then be 0.06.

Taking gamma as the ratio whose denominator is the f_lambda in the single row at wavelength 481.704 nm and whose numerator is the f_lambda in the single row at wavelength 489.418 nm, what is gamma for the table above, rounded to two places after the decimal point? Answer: 0.82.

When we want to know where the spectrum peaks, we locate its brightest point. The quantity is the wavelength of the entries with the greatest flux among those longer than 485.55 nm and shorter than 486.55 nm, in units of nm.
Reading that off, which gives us 486.049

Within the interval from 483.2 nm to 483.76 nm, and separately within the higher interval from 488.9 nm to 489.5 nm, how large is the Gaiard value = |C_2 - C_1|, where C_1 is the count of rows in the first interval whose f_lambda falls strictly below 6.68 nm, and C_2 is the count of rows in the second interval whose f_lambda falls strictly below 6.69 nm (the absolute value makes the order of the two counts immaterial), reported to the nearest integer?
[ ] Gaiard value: 2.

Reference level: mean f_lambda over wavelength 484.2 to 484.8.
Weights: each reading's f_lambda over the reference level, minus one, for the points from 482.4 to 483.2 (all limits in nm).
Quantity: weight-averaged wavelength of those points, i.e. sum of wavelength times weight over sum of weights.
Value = 482.91 nm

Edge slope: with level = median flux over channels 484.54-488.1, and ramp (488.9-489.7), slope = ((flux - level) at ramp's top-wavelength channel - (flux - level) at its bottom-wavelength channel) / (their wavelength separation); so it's 1.5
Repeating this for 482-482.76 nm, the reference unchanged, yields 1.4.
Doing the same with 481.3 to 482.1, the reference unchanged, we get -2.6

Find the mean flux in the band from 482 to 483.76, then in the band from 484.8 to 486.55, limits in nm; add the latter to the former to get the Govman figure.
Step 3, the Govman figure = 13.3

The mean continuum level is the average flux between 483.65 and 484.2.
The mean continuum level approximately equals 7.00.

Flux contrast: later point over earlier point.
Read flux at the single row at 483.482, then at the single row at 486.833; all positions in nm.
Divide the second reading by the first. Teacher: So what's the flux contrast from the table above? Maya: 0.84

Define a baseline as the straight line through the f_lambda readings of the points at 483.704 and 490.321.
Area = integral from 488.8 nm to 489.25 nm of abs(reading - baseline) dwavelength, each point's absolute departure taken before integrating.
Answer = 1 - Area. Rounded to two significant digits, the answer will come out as 0.82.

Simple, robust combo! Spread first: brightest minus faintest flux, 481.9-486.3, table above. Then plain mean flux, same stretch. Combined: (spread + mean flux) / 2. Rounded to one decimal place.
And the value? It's 4.6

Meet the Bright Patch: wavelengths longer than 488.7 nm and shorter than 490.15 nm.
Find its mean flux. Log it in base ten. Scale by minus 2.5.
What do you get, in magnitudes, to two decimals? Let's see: -2.13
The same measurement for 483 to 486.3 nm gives -2.06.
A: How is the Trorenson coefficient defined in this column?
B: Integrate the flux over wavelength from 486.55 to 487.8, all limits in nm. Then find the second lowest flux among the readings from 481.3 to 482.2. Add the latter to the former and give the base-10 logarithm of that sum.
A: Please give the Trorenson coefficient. 1.17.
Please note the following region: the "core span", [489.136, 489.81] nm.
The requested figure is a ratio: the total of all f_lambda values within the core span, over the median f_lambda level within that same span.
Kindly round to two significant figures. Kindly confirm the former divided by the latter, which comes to 6.0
